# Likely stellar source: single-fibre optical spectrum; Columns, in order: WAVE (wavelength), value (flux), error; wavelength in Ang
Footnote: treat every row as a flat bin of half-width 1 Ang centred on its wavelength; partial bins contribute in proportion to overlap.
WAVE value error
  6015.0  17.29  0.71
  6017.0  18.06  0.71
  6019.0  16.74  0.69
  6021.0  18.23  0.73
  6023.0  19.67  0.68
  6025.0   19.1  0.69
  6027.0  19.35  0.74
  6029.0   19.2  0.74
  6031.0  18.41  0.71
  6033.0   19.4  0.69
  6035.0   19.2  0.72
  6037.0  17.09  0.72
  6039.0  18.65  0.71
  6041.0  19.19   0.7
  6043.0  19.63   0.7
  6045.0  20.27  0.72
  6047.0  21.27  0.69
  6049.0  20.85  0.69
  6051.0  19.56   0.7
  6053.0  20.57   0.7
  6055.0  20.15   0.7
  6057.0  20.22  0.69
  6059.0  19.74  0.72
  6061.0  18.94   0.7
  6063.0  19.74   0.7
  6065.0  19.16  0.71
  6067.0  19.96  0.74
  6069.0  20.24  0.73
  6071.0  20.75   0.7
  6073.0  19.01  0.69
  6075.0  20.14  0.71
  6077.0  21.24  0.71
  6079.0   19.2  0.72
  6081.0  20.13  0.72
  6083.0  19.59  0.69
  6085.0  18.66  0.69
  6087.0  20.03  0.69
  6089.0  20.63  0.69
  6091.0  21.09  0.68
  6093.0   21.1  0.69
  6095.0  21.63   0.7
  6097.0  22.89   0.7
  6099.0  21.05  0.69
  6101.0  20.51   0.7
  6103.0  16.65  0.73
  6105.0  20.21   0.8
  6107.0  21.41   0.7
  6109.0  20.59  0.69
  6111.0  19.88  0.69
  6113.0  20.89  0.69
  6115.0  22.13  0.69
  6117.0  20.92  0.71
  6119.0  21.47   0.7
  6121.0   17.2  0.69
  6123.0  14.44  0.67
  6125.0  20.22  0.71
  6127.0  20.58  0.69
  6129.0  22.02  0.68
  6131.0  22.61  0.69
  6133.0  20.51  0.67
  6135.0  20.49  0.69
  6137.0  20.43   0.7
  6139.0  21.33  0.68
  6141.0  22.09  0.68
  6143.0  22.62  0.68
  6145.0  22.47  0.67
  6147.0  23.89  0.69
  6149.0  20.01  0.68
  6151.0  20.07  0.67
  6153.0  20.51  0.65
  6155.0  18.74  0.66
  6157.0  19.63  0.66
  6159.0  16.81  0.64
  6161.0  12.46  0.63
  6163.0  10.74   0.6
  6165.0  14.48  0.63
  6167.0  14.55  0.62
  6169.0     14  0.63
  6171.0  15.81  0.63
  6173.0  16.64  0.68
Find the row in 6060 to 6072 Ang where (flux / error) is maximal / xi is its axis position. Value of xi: 6071.0 Ang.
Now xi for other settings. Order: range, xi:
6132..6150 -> 6147.0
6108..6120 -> 6115.0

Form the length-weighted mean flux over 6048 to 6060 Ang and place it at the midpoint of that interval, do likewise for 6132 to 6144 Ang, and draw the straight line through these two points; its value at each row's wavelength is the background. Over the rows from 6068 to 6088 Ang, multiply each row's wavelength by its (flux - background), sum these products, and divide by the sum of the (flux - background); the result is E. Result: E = 6081.4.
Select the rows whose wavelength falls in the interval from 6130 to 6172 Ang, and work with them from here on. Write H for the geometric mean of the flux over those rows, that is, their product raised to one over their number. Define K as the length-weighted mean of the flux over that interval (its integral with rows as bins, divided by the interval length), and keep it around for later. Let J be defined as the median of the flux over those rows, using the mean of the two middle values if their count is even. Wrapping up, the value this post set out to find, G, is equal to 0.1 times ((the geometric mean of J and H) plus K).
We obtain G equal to 3.8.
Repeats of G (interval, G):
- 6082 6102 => 4.1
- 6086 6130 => 4.1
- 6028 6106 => 4.0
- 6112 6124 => 4.0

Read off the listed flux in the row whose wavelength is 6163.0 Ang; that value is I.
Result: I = 10.74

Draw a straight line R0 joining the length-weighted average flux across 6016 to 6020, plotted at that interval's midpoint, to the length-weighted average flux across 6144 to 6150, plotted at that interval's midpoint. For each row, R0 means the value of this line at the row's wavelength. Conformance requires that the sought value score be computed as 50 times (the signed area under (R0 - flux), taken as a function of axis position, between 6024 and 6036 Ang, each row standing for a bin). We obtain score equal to -762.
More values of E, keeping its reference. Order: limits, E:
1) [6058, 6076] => 6065.8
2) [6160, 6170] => 6164.7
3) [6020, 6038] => 6030.7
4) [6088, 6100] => 6095.7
